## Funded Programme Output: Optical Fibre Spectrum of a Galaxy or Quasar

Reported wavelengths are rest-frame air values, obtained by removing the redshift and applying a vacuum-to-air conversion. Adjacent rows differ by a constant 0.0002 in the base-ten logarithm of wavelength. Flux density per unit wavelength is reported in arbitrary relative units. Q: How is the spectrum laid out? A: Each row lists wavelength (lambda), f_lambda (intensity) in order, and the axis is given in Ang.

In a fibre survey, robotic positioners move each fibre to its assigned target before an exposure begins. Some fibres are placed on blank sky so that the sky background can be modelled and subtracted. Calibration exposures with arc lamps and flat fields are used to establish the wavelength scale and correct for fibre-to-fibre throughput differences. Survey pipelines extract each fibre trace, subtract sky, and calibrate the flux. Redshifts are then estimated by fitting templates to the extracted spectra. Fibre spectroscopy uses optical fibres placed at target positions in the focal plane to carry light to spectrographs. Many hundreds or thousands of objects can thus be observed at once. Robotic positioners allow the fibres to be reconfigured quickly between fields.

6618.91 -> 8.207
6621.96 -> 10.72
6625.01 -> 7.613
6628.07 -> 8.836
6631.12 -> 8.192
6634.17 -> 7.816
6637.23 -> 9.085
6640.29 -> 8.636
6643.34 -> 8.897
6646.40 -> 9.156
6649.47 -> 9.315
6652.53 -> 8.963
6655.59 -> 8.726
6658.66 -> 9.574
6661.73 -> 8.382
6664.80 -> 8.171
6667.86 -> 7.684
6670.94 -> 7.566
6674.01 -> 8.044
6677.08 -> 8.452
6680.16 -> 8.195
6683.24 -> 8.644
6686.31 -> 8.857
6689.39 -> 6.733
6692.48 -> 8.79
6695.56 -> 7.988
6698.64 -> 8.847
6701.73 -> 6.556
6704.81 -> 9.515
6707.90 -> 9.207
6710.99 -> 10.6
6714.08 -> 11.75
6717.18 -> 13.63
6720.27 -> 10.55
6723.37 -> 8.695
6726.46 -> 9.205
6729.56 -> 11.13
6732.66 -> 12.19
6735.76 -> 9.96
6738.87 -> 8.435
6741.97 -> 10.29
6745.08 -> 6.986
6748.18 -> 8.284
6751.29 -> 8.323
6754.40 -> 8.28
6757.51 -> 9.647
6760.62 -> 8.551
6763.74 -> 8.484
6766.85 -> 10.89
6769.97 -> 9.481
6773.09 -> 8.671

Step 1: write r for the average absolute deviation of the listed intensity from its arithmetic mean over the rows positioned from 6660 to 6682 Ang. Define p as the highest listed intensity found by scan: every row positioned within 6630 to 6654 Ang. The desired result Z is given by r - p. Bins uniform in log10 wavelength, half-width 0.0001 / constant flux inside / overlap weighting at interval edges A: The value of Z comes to -9.1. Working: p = 9.315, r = 0.26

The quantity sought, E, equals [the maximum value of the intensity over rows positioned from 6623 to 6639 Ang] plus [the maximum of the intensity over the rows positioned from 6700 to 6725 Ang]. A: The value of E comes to 22.7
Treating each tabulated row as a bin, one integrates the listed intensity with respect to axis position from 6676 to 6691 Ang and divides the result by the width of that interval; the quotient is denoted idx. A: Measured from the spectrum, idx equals 8.2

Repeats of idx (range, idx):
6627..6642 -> 8.5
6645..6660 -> 9.1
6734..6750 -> 8.8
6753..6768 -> 9.1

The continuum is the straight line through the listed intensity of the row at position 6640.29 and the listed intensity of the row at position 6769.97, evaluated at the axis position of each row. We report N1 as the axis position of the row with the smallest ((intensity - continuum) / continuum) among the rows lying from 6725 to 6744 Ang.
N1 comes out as 6738.87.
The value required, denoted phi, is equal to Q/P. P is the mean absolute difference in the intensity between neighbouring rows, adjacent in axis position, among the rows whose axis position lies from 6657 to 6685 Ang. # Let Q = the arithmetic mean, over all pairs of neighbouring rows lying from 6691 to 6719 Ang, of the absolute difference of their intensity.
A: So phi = 3.23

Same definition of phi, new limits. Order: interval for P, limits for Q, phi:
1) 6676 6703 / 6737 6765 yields 1.00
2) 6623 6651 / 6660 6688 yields 0.56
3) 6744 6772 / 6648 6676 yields 0.51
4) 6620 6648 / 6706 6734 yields 1.69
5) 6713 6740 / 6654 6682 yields 0.28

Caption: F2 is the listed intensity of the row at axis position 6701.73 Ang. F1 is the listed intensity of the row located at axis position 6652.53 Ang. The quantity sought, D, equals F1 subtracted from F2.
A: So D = -2.4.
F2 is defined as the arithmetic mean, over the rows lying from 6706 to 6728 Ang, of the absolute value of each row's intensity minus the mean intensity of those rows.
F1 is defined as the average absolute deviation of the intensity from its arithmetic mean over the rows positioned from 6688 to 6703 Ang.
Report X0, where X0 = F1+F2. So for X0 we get 2.2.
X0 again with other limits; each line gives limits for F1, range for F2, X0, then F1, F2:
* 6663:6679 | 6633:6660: 0.6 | 0.3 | 0.3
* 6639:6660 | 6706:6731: 1.4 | 0.3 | 1.2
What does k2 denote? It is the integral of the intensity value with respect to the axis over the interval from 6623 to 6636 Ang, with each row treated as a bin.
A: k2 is 107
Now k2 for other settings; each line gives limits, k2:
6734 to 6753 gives 166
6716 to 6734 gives 195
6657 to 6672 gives 124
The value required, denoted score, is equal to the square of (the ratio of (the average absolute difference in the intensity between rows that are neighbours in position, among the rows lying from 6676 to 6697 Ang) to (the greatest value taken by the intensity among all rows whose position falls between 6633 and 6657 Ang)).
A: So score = 0.011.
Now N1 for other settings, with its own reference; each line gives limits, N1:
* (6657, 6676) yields 6670.94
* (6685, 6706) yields 6701.73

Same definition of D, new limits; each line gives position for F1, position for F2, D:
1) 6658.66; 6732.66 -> 2.6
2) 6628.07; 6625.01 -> -1.2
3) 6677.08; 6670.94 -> -0.9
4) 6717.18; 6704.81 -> -4.1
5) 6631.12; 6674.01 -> -0.1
